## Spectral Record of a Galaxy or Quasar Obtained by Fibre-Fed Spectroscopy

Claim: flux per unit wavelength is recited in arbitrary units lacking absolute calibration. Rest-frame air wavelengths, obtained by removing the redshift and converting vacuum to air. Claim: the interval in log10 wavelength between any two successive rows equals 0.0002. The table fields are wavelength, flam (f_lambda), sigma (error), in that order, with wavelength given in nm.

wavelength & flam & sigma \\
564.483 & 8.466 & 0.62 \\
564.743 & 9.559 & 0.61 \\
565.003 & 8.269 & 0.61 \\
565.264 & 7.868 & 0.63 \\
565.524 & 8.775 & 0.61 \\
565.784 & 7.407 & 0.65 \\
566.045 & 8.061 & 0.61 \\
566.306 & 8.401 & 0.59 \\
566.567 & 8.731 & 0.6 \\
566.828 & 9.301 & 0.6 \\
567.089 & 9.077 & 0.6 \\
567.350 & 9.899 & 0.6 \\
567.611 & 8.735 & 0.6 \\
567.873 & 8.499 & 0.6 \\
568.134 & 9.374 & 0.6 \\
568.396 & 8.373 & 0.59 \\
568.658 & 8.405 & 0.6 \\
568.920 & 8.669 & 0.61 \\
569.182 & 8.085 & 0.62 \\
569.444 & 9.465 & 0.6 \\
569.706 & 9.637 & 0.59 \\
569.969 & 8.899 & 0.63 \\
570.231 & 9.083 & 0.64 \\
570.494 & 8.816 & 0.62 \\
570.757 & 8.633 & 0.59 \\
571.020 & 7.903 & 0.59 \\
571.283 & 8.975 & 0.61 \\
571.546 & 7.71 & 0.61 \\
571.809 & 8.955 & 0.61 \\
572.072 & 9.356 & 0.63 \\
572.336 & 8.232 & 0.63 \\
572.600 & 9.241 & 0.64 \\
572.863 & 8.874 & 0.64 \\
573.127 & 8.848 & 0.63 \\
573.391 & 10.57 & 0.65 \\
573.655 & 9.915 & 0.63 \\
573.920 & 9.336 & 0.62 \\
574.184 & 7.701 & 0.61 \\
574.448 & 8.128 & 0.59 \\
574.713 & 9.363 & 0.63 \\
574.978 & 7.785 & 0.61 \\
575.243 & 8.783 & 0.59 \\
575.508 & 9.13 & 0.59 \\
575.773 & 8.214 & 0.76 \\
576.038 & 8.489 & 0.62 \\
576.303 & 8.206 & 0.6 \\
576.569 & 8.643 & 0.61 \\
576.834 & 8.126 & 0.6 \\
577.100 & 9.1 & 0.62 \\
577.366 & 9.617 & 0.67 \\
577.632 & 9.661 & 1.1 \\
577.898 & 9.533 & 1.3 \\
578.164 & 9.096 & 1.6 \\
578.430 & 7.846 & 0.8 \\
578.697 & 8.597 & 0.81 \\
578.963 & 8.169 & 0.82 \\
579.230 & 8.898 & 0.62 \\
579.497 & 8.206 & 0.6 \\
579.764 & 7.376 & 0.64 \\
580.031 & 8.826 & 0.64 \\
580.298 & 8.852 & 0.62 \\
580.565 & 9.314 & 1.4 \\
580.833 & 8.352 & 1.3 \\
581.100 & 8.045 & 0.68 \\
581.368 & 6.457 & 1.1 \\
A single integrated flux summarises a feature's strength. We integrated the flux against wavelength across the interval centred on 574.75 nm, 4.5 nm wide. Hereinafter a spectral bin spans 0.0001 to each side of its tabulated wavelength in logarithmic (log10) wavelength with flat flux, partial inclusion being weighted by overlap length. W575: 39.5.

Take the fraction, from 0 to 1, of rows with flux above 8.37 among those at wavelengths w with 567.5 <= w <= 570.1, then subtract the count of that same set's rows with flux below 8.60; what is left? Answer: -3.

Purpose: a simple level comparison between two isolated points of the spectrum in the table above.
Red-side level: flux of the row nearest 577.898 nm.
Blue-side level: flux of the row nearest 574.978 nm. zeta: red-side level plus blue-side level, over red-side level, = 1.82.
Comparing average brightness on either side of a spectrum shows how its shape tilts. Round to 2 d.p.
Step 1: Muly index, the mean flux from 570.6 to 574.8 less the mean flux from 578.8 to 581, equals 0.36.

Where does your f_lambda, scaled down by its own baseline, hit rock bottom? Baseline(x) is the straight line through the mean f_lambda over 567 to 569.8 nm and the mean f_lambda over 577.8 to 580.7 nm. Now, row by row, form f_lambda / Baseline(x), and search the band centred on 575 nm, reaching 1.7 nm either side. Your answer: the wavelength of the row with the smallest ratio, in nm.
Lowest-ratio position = 574.184 nm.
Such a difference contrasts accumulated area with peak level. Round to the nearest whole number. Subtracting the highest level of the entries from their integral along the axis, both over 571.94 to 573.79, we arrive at 7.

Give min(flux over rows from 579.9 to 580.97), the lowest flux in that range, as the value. 8.352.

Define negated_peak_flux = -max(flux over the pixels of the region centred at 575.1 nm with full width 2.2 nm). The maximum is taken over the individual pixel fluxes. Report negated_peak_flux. -9.4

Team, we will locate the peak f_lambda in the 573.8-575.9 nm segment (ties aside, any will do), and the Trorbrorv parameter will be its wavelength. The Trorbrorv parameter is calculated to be 574.713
